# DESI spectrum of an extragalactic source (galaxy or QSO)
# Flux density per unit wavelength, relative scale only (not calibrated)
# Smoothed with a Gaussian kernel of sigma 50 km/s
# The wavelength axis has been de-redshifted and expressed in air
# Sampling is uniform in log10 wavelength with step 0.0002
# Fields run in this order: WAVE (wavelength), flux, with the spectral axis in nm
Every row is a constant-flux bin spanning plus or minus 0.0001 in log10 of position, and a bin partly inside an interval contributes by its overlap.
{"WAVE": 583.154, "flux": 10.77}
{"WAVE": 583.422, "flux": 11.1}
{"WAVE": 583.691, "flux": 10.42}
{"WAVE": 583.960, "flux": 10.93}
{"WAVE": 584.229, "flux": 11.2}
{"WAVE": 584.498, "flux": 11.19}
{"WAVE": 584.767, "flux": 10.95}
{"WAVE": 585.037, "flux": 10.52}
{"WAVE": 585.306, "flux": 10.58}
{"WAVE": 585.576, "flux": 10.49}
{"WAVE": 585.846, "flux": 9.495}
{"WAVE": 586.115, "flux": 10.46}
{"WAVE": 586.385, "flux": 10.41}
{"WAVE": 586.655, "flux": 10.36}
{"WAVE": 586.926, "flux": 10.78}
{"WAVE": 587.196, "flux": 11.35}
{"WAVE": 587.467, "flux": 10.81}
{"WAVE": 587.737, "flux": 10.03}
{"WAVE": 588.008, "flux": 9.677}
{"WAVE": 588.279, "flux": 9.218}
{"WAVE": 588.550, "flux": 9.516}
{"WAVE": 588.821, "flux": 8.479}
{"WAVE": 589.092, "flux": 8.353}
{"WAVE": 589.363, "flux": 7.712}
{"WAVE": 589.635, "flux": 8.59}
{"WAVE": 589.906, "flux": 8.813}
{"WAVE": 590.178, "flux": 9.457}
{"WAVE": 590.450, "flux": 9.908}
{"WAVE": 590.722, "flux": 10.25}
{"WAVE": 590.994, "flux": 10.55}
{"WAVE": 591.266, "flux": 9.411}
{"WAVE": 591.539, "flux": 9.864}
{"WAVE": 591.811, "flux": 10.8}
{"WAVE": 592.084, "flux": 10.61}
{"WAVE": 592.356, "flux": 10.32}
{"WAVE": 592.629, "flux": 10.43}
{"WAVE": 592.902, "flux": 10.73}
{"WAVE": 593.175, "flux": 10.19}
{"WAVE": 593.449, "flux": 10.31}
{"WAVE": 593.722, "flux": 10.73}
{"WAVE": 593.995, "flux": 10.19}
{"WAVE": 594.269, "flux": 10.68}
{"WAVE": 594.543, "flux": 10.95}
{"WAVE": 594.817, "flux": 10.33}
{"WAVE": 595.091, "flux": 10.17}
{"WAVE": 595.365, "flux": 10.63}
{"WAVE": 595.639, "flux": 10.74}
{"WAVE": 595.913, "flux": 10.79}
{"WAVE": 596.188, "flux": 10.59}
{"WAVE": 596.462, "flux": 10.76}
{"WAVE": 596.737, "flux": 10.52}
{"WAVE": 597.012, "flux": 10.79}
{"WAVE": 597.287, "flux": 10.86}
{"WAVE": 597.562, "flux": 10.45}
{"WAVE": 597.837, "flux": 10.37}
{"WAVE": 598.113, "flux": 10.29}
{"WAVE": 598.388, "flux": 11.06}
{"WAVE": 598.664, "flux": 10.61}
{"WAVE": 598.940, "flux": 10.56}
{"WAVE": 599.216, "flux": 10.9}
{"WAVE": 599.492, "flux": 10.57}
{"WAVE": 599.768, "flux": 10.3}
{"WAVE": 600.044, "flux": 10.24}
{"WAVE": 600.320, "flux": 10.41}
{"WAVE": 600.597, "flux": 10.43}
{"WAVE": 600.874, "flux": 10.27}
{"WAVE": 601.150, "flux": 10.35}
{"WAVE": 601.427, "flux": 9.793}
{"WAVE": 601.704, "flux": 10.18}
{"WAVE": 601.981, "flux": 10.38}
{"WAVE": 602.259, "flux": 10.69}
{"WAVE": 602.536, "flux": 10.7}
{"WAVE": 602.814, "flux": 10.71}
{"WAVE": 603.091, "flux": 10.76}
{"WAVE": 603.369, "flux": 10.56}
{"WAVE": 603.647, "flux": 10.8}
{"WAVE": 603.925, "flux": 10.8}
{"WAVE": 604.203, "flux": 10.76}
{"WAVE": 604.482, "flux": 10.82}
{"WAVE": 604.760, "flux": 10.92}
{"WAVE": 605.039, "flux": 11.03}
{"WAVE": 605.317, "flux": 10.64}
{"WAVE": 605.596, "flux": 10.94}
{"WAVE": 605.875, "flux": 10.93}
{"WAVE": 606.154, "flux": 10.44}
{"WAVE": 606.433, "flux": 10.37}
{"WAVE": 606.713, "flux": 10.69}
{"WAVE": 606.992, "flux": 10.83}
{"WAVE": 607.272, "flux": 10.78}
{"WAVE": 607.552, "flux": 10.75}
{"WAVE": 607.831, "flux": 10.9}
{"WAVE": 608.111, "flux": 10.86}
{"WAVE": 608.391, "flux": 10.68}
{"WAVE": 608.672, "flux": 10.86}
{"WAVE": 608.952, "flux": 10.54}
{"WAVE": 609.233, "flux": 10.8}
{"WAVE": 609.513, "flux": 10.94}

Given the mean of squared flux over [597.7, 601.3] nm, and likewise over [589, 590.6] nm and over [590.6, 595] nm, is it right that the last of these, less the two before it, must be -80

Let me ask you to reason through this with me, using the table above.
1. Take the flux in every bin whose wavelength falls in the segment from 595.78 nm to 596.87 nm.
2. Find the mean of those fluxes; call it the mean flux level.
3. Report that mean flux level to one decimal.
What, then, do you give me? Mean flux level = 10.7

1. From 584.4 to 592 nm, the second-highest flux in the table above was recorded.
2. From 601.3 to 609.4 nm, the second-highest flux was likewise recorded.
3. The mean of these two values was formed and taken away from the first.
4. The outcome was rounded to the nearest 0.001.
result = 0.125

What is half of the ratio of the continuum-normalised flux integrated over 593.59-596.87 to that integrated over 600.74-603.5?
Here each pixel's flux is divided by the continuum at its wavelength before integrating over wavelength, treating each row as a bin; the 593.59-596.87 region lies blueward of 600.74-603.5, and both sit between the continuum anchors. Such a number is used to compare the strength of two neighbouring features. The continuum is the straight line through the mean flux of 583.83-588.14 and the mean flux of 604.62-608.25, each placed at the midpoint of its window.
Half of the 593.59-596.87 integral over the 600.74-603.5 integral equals 0.6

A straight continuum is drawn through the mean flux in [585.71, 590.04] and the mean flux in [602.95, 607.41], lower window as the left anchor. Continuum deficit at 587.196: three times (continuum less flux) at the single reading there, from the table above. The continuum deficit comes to -5.3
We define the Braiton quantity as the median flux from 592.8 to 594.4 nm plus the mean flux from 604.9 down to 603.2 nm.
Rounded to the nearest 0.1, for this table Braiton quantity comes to 21.3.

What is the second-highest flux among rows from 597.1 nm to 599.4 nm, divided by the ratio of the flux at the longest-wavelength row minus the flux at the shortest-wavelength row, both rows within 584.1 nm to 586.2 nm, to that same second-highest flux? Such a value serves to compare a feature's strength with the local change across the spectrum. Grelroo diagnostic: -161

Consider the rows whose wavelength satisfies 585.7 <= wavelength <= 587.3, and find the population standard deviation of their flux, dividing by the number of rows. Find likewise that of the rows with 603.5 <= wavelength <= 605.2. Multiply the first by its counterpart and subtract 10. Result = -9.95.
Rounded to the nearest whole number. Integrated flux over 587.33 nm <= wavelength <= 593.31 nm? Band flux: 58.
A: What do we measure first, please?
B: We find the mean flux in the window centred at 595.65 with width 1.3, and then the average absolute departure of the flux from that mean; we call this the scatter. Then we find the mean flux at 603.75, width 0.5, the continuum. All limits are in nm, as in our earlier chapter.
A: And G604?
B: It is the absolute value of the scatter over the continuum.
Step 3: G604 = 0.015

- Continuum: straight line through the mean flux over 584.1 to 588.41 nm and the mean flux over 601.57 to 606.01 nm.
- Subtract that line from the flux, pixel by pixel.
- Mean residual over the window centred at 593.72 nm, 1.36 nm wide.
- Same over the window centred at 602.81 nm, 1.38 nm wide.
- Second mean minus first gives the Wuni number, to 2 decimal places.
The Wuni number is 0.13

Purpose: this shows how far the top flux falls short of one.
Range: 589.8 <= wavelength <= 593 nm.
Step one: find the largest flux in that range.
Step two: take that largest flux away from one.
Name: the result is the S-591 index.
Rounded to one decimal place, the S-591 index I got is -9.8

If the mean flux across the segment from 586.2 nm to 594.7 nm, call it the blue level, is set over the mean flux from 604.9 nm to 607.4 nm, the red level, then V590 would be 0.930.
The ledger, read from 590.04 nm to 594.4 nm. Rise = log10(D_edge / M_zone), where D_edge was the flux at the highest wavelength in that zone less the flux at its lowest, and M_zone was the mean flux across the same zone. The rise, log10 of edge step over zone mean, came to -0.92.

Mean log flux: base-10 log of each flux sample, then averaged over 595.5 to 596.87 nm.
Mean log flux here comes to 1.03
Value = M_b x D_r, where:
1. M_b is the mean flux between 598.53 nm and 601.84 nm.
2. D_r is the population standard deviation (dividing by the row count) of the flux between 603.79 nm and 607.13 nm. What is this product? 2.0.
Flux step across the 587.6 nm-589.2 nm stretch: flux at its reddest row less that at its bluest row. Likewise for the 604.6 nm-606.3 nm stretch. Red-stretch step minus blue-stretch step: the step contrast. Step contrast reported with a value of 1.20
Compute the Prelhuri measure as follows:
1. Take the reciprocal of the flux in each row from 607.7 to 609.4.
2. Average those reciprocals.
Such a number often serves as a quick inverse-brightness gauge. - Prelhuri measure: 0.093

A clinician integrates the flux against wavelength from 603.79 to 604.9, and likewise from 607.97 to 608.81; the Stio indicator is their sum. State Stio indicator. 21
